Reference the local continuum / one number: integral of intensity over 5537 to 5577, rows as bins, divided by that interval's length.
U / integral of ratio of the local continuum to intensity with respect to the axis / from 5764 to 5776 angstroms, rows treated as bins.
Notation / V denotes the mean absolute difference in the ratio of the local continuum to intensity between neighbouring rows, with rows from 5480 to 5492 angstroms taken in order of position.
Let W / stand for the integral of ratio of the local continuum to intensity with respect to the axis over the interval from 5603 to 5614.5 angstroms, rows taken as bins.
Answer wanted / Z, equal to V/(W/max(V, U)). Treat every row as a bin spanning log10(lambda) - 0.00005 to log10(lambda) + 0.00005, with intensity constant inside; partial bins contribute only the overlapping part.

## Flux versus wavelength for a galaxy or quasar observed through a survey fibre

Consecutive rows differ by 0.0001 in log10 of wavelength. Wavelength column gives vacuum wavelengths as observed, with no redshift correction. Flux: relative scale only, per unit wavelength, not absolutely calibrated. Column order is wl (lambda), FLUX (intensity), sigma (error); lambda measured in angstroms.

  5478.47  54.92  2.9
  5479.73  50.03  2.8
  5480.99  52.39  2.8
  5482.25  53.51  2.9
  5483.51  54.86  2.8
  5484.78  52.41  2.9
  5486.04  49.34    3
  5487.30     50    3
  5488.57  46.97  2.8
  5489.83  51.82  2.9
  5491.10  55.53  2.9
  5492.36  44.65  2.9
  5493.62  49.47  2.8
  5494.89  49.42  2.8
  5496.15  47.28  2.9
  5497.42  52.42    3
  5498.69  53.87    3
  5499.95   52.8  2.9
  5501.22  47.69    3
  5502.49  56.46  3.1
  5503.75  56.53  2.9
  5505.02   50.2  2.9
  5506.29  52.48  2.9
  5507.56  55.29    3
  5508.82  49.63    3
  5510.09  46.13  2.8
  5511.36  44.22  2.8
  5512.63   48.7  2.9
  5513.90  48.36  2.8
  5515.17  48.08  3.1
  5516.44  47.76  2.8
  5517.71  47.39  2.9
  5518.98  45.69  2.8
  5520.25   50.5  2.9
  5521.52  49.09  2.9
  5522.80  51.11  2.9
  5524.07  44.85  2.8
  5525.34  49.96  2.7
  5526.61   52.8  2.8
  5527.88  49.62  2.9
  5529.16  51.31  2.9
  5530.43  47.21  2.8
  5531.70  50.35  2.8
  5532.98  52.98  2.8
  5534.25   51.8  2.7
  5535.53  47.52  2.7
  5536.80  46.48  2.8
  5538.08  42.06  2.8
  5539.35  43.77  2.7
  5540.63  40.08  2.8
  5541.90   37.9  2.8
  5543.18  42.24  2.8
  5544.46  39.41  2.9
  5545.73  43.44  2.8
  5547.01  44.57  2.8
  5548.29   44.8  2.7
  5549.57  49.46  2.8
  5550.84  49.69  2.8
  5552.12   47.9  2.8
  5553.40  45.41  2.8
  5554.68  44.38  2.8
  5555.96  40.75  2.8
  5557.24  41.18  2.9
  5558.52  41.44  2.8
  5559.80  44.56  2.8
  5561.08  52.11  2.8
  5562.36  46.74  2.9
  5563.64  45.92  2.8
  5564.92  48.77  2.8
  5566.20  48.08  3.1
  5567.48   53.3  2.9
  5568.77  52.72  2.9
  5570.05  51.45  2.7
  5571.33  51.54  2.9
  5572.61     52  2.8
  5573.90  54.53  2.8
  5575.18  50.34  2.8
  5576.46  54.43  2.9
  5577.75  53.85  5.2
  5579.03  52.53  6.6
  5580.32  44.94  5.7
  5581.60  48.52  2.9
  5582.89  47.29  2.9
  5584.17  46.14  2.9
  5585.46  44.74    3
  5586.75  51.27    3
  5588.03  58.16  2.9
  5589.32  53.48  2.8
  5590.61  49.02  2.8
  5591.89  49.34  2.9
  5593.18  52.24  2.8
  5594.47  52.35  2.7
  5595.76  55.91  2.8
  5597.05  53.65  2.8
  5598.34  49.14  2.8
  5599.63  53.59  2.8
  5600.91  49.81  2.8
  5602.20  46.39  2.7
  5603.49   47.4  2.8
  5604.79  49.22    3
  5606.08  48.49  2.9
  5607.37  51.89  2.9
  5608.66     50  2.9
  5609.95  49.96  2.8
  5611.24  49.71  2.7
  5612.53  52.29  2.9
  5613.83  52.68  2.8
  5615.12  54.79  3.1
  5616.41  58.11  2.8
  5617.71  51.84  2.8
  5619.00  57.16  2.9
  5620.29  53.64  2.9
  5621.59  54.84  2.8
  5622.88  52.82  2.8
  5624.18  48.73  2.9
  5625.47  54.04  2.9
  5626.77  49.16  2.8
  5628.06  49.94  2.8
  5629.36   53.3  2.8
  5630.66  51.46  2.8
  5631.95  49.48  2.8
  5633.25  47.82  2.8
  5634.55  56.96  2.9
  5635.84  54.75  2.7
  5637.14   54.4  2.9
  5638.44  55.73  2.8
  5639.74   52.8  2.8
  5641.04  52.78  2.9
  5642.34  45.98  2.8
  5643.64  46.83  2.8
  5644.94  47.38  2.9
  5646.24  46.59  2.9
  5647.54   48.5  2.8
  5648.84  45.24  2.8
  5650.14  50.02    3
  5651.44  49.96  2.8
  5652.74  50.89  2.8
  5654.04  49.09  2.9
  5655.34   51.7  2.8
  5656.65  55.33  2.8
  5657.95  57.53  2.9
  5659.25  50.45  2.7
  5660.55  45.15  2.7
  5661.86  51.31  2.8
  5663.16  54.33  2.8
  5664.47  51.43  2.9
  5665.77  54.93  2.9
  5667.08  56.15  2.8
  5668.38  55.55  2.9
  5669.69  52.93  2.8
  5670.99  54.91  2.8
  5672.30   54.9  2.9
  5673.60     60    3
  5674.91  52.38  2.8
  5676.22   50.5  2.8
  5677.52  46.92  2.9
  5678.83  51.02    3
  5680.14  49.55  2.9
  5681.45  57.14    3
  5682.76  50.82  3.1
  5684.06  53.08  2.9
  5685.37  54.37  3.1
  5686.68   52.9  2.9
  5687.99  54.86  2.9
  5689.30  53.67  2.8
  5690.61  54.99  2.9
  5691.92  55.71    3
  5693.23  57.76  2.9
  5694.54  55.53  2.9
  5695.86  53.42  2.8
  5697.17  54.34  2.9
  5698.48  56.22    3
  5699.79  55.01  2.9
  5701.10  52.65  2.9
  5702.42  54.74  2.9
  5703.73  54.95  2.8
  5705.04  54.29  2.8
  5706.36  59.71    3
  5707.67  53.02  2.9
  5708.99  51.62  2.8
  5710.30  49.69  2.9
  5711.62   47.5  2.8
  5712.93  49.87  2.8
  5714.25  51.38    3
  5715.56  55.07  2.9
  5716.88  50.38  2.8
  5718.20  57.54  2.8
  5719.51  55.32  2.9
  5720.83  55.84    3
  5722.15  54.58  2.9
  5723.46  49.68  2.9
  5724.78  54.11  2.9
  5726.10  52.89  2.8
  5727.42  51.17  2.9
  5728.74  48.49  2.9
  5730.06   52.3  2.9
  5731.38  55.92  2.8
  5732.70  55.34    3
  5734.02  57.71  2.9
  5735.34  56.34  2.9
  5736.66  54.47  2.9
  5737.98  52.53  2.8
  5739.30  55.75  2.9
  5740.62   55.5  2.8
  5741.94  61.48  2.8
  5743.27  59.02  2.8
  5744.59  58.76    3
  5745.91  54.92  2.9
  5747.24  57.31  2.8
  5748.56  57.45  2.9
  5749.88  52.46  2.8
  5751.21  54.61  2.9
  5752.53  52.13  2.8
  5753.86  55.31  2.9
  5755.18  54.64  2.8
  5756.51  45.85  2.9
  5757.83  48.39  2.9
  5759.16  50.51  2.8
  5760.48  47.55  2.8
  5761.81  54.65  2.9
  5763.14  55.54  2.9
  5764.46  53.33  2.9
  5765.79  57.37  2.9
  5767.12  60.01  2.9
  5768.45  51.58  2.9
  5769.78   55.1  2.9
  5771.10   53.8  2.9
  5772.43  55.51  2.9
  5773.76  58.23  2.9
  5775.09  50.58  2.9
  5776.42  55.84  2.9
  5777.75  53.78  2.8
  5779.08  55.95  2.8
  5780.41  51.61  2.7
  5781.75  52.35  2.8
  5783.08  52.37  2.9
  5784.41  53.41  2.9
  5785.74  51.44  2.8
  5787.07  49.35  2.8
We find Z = 0.043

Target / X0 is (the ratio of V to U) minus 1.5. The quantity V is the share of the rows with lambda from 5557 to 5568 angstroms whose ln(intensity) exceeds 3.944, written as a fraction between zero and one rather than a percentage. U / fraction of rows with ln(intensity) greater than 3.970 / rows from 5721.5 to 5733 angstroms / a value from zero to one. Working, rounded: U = 0.44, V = 0.22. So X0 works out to -1.0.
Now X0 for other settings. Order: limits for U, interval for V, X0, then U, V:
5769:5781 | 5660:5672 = -0.6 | 0.78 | 0.67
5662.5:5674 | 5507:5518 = -1.4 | 0.78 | 0.11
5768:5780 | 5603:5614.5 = -1.1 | 0.78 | 0.33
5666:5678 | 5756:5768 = -0.5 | 0.56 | 0.56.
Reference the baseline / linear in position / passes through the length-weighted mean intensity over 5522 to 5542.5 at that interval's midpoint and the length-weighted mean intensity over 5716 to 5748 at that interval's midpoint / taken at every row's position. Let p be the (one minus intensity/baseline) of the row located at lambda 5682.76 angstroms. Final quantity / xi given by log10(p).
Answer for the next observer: -1.4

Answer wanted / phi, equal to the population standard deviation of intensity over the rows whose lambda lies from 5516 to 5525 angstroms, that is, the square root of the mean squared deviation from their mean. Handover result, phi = 2.2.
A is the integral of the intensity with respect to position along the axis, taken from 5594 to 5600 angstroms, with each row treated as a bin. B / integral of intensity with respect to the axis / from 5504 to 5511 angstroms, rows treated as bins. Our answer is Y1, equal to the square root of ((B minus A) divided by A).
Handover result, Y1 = 0.35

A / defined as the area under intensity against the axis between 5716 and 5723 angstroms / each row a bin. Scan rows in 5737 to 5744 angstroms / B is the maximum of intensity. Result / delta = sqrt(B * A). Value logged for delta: 153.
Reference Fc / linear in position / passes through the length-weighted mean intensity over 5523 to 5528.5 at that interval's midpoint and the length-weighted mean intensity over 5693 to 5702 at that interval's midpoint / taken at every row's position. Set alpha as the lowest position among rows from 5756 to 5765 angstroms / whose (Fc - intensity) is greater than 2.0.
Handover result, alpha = 5756.51 angstroms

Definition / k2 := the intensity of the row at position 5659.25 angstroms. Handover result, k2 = 50.45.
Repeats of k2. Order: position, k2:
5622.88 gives 52.82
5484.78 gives 52.41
